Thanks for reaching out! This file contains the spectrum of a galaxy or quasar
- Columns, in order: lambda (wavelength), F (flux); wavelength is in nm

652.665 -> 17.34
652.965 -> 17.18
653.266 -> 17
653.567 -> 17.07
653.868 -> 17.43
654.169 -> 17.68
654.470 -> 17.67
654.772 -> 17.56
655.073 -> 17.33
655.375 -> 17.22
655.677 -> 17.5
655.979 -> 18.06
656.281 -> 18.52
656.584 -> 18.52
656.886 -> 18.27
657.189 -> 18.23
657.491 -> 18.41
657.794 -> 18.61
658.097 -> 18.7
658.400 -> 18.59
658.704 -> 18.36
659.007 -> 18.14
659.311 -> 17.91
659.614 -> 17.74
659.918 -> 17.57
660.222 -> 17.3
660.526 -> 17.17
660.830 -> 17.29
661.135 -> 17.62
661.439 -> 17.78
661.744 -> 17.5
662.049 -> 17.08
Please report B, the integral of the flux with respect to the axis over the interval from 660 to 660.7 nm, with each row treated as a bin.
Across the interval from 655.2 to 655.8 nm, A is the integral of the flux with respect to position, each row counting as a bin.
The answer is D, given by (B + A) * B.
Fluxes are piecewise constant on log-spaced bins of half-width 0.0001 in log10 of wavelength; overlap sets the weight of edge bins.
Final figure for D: 272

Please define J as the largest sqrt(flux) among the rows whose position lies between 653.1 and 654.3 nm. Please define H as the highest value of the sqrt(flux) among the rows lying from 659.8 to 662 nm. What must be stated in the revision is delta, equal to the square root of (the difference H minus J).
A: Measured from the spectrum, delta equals 0.11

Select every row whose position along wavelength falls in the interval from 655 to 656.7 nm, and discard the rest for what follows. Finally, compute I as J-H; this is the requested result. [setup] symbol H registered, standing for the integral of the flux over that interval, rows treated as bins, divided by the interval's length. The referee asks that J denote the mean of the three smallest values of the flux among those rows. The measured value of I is -0.51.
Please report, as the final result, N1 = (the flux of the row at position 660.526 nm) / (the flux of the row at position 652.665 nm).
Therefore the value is 0.99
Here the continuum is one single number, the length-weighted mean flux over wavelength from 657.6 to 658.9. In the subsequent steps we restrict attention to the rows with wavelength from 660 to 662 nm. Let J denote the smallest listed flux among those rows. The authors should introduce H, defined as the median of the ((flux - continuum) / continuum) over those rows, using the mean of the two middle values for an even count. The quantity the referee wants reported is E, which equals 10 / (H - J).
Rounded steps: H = -0.062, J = 17.17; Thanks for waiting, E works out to -0.580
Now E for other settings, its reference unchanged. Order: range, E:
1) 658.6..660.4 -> -0.577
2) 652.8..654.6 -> -0.586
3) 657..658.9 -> -0.548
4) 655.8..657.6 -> -0.553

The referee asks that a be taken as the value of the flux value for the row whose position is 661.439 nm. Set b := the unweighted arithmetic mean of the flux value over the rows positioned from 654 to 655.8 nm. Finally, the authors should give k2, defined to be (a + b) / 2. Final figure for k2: 17.6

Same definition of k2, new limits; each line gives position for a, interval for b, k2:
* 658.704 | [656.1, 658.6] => 18.4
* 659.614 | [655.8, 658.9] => 18.1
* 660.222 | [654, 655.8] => 17.4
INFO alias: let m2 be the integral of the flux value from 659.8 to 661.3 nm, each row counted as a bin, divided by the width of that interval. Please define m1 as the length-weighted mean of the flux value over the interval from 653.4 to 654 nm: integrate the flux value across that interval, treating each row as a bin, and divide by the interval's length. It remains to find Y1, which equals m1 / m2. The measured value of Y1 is 0.99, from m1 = 17.2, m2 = 17.39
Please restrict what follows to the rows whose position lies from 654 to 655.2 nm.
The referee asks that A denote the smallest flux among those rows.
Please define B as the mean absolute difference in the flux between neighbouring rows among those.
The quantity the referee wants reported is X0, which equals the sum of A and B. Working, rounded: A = 17.33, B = 0.12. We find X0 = 17.4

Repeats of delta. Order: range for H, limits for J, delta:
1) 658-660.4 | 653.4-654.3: 0.35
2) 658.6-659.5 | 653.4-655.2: 0.28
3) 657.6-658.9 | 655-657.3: 0.14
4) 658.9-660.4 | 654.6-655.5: 0.26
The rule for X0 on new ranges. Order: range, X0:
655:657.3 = 17.5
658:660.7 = 17.4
